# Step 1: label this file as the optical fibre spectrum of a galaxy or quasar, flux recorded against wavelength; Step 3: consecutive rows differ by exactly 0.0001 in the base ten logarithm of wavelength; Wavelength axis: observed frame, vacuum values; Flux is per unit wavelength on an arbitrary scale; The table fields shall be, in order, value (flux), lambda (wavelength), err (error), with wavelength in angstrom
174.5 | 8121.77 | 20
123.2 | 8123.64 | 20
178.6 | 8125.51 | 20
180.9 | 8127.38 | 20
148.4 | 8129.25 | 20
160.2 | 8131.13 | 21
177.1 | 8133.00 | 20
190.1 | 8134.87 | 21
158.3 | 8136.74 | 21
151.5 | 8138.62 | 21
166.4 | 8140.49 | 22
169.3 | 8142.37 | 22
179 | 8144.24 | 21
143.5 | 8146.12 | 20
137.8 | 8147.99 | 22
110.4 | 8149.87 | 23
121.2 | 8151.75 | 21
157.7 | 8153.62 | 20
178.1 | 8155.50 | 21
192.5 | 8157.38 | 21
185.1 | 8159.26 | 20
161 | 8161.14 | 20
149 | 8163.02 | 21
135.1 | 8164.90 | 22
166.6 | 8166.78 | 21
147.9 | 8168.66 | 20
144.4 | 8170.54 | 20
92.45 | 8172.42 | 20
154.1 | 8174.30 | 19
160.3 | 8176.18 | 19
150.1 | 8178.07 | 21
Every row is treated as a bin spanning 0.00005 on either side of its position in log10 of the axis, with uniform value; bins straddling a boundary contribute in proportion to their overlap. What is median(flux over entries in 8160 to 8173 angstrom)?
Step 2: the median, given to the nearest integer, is 148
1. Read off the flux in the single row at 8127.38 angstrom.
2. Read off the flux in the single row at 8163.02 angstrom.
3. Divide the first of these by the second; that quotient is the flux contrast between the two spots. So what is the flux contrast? 1.21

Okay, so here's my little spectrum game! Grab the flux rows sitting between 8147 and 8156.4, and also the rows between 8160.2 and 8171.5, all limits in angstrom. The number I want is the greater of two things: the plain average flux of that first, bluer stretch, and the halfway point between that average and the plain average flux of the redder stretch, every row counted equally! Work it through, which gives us 146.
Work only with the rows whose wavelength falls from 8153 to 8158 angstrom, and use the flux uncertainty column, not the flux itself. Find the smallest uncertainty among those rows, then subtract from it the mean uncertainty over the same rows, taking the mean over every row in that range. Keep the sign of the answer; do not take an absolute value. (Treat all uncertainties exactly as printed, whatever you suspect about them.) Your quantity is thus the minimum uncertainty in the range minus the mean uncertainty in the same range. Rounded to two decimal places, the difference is -0.67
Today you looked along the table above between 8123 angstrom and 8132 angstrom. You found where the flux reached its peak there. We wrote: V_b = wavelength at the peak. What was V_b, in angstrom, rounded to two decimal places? 8127.38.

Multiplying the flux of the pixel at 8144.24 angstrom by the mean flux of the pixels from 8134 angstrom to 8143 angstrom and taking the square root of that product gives 173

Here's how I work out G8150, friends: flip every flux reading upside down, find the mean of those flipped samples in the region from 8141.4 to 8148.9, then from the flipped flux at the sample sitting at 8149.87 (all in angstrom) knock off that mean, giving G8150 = 0.0026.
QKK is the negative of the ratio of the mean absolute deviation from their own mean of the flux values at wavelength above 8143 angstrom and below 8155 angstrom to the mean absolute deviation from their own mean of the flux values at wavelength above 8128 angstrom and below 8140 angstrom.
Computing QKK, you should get -1.4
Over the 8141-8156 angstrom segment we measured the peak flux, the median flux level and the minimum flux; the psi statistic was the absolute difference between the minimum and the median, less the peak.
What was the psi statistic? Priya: -139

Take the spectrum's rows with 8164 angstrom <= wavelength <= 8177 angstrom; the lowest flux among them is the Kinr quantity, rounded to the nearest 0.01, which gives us 92.45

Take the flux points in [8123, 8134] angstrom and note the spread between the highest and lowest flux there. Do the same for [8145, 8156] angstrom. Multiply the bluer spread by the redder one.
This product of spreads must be 3906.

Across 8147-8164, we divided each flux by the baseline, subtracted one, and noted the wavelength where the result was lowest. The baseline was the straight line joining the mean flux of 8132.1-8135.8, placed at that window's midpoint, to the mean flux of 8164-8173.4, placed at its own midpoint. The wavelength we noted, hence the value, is 8149.87 angstrom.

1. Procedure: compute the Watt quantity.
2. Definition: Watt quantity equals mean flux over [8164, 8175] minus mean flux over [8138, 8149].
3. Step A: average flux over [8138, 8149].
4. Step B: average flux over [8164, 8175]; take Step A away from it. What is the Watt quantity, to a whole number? -18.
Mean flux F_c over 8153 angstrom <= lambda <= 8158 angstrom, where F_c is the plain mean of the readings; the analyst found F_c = 176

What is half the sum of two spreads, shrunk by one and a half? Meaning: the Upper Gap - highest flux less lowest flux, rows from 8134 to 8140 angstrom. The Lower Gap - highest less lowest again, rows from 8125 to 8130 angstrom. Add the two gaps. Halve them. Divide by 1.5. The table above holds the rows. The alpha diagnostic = 23.7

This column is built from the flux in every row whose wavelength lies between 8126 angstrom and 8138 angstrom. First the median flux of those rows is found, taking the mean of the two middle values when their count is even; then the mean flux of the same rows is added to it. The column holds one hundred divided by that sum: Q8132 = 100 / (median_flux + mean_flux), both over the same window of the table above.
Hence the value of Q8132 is 0.30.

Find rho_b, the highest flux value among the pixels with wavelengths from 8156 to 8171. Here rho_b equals 192.5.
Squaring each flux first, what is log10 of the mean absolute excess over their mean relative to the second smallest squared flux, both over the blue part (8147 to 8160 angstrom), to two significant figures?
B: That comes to -0.25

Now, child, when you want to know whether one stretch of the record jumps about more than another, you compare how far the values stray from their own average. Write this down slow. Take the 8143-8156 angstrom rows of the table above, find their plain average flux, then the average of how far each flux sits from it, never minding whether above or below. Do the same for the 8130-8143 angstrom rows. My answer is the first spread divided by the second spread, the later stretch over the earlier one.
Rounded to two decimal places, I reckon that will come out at 2.20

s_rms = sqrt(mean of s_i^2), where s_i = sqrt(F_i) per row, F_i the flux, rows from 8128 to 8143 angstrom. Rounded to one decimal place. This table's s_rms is 12.9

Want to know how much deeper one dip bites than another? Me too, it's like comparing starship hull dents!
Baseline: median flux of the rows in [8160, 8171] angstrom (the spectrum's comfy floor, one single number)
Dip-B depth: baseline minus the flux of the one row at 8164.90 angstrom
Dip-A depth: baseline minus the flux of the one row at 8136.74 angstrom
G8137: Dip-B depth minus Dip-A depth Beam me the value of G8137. 23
